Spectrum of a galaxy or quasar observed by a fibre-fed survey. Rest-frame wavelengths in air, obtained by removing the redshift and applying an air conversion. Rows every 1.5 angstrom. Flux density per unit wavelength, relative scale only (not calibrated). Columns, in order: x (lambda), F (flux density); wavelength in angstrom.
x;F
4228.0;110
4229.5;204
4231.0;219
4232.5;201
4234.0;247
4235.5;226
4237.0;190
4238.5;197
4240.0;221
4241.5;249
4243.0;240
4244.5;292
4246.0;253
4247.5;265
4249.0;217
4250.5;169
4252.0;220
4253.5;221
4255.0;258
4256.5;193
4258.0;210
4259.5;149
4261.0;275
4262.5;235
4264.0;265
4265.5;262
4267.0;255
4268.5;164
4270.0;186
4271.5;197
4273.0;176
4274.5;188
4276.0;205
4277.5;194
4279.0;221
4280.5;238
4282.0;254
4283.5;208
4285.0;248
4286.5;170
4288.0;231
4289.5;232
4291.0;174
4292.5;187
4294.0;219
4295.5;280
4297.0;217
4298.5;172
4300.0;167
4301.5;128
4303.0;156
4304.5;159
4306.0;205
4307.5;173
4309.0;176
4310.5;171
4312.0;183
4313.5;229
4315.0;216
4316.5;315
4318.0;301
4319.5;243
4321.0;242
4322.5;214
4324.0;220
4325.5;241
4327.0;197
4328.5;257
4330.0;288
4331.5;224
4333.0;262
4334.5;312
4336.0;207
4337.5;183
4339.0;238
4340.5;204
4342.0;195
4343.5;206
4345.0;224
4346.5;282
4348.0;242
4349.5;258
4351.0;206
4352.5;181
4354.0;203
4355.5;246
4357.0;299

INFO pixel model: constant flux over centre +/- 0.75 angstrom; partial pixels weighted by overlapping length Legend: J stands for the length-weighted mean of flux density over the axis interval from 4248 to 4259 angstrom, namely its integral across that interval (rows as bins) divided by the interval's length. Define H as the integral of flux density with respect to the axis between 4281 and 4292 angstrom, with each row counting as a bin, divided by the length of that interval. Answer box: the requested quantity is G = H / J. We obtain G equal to 1.02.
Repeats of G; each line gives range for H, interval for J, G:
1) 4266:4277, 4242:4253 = 0.83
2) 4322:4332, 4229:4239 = 1.11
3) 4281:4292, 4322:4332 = 0.92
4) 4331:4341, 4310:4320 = 0.98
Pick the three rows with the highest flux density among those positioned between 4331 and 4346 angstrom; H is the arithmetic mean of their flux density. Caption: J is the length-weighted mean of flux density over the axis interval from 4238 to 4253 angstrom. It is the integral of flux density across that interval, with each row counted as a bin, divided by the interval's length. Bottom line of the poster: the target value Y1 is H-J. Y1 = 38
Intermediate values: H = 271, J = 233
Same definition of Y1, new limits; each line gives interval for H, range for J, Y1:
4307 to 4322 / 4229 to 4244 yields 65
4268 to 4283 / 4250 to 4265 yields 17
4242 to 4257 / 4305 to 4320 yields 52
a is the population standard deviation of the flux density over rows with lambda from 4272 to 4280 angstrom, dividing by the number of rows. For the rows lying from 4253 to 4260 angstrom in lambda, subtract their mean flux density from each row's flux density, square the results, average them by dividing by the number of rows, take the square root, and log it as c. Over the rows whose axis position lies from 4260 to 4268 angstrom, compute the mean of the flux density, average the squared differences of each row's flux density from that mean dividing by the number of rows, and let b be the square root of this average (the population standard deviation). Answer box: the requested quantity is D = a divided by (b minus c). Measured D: -1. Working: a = 15.3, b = 13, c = 35.7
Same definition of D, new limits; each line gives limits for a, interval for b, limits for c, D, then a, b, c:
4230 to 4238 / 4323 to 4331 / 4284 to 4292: -15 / 19.8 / 31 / 32.4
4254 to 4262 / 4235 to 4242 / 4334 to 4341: -2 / 45.4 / 21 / 45.2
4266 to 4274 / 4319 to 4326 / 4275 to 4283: -3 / 31.6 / 12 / 21.7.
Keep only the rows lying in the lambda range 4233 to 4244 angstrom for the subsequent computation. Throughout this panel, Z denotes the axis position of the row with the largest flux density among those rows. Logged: 4241.5 angstrom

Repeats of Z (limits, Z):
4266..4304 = 4295.5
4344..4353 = 4346.5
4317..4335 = 4334.5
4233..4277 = 4244.5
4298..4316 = 4313.5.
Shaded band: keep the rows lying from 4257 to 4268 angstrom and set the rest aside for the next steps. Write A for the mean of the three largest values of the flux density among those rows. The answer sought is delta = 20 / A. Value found 0.075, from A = 267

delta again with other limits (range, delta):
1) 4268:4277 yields 0.102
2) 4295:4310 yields 0.085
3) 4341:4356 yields 0.076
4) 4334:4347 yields 0.072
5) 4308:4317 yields 0.079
